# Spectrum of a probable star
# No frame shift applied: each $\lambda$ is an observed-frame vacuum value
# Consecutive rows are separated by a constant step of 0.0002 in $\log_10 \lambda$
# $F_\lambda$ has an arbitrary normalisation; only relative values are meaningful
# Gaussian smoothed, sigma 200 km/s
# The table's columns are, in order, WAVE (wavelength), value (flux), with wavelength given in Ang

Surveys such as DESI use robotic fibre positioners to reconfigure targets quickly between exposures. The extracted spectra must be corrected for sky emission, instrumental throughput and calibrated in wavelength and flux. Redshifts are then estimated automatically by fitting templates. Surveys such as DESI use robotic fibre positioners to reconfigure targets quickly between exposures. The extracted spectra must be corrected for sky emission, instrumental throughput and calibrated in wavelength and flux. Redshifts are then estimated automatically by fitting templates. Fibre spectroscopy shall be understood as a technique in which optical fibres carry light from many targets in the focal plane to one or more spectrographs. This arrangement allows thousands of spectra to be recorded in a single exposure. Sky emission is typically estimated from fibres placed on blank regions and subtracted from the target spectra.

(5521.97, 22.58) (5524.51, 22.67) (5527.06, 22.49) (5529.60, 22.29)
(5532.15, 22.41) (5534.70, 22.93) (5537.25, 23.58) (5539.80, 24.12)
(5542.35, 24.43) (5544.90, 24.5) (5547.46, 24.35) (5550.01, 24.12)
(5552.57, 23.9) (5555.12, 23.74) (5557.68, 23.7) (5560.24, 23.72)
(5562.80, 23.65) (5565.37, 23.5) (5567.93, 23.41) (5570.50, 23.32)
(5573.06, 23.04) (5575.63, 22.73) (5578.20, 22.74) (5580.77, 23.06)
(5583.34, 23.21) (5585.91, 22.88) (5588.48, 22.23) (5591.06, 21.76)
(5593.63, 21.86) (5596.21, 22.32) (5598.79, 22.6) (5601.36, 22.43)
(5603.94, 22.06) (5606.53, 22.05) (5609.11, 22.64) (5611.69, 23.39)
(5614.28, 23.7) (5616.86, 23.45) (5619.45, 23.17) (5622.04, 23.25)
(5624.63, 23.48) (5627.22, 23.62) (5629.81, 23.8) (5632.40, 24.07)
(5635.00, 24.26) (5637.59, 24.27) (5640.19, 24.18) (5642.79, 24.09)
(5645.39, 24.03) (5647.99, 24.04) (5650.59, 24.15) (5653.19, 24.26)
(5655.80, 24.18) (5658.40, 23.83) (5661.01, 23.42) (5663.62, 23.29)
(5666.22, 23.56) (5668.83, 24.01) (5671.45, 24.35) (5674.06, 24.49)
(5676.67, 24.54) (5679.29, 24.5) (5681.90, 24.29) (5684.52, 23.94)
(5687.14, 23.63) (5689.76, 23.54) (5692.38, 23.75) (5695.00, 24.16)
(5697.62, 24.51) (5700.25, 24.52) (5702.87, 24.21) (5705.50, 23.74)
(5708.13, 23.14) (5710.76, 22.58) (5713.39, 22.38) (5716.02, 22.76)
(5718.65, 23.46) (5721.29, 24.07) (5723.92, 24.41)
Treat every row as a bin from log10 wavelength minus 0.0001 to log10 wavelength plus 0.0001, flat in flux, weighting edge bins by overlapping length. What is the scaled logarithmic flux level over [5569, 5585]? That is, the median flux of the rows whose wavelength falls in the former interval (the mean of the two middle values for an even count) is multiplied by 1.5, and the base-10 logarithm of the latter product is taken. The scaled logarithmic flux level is 1.539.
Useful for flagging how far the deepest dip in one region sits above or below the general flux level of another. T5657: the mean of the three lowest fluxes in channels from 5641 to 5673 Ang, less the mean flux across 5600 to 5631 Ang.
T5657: 0.34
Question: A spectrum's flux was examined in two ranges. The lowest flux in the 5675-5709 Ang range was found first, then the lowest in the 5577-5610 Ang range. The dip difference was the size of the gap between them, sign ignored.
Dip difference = 1.4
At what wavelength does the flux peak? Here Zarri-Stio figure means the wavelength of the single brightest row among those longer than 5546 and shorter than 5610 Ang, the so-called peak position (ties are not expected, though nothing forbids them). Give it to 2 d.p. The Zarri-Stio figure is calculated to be 5547.46 Ang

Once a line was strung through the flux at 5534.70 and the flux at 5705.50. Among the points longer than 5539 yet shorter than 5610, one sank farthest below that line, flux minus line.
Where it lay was 5591.06 Ang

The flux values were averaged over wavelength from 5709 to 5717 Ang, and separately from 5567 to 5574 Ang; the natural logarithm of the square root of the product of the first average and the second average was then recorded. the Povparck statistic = 3.13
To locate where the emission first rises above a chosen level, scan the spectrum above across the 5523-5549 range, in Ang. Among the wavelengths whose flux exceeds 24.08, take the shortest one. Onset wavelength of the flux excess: 5539.80 Ang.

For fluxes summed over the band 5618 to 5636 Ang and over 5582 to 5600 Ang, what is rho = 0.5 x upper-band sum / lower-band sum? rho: 0.53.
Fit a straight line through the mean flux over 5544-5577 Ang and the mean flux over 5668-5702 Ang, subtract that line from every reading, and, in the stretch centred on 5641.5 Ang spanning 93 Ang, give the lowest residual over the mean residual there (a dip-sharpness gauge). 5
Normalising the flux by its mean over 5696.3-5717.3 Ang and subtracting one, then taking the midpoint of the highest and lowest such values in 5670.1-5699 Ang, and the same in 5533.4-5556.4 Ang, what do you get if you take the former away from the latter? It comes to -0.01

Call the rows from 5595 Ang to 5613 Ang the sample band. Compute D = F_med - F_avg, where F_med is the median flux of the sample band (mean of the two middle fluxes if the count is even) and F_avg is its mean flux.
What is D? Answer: -0.07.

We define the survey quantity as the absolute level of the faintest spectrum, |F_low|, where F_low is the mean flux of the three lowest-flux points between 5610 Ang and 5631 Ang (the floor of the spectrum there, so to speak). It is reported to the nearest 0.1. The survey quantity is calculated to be 23.3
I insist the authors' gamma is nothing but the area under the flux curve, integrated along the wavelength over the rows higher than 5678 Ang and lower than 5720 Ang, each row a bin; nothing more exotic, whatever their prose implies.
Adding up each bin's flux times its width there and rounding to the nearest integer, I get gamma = 995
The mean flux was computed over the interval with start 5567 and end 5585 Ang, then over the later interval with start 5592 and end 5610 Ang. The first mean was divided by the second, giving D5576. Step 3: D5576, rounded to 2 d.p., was 1.04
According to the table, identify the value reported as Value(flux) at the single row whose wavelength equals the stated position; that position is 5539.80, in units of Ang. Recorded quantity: 24.12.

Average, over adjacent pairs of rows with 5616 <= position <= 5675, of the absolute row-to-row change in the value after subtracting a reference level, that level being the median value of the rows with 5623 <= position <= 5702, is 0.183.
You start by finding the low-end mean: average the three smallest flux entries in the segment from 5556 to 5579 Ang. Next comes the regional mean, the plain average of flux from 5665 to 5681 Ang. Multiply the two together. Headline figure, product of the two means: 554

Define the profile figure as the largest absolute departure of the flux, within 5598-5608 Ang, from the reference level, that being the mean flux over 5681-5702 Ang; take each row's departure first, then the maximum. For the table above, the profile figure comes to 2.0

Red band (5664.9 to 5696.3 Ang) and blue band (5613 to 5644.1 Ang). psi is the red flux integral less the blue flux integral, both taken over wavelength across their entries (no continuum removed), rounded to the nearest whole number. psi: 16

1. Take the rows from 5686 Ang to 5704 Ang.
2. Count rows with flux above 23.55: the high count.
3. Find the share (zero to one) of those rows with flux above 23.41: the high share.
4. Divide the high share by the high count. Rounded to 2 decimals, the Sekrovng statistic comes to 0.17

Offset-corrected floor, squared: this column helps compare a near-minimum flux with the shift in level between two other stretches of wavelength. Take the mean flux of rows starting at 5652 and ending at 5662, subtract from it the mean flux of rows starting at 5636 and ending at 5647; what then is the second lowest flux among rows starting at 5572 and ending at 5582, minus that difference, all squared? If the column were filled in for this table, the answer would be 527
